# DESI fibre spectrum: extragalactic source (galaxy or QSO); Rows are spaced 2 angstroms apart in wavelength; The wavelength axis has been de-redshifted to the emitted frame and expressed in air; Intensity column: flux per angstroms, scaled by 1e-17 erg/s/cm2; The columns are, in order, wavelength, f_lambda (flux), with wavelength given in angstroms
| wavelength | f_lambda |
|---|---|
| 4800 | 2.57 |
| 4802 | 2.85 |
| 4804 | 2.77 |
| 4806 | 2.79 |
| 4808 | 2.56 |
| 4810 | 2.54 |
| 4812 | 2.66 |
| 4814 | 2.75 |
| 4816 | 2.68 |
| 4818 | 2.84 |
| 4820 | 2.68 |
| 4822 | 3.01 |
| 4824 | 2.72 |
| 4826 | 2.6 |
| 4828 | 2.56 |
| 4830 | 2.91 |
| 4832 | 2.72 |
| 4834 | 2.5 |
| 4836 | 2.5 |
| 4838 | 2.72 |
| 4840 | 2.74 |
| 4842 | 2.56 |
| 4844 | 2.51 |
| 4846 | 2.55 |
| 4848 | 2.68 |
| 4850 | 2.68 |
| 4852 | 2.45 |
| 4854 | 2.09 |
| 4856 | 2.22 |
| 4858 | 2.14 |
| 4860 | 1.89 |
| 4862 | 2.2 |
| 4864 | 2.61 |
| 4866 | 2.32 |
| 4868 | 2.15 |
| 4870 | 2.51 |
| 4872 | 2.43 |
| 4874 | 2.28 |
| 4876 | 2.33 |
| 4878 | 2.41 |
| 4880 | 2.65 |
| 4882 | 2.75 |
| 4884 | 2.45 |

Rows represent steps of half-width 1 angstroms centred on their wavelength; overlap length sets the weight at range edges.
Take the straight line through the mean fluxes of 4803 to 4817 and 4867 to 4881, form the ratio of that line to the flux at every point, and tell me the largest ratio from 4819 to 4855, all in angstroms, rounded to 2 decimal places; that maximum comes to 1.19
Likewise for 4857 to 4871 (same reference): 1.30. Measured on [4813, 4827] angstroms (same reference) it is 1.00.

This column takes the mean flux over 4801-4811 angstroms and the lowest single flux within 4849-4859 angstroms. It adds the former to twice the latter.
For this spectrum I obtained 6.88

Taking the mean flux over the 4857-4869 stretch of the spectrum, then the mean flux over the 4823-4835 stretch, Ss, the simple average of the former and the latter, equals 2.44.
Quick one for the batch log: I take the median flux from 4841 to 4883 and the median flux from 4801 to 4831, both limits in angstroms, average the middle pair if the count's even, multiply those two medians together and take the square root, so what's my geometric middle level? 2.57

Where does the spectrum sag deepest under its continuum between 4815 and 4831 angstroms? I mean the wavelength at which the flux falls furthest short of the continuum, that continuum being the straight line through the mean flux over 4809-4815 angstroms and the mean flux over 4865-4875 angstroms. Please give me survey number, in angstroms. 4828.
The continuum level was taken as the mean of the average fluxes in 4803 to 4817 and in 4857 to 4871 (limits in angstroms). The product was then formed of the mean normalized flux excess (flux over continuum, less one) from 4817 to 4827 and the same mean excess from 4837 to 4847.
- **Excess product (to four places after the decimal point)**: 0.0072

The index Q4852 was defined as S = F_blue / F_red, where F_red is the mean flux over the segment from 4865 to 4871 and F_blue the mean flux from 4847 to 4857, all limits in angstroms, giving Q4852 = 1.04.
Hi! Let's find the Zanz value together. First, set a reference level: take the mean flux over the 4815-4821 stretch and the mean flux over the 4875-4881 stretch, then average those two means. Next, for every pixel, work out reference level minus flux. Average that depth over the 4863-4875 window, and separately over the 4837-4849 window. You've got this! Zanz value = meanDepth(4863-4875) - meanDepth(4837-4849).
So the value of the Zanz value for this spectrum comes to 0.24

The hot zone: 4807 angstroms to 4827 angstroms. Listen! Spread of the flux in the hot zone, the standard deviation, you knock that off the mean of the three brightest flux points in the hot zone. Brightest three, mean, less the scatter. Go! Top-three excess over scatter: 2.73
